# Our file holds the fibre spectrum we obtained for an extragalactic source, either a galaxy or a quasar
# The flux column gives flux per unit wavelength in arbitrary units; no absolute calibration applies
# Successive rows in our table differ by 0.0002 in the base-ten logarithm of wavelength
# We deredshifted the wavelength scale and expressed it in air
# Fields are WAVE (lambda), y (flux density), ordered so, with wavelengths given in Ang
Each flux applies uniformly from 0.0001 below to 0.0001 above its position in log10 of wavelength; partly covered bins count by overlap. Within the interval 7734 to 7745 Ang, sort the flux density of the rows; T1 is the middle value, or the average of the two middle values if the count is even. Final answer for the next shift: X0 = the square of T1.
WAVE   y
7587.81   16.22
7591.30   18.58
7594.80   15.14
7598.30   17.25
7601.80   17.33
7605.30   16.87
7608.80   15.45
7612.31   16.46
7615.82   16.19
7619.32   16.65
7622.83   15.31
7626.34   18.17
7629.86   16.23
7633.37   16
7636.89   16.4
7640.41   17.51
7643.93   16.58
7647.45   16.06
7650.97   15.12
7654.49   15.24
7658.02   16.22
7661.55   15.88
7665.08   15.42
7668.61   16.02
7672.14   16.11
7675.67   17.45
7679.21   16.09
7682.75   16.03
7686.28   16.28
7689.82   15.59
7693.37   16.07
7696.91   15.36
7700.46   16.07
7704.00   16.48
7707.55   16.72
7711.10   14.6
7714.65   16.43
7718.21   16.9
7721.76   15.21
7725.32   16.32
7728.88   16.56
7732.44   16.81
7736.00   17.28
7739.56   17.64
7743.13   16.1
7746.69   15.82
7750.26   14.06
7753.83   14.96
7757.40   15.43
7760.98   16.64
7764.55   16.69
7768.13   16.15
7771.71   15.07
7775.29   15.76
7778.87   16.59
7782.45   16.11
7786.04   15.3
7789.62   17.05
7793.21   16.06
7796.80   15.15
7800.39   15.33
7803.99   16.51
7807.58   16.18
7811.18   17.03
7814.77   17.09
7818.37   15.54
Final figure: 299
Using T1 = 17.3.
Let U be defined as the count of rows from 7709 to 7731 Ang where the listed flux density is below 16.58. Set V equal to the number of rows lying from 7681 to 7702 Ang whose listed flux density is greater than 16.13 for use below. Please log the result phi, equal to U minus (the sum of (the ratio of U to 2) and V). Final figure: 1.5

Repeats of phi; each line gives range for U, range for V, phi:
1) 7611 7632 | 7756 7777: -1.0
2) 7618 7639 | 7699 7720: -2.0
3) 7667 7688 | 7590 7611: -1.5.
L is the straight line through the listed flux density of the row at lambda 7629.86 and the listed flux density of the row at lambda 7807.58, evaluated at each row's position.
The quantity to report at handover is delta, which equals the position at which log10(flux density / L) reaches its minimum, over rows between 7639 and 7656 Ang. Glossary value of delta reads 7650.97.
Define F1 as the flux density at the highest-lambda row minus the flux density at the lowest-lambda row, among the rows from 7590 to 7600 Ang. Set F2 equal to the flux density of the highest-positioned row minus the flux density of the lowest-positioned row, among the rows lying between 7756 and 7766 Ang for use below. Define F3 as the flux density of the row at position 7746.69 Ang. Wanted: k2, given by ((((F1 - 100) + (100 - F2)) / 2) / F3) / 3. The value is -0.027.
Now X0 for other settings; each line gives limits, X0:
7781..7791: 260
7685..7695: 258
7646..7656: 232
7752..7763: 238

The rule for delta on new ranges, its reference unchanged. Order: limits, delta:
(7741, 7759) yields 7750.26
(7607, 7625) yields 7622.83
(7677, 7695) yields 7689.82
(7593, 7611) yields 7594.80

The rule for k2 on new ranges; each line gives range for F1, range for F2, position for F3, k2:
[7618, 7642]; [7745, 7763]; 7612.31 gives 0.000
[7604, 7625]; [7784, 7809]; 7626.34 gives -0.022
